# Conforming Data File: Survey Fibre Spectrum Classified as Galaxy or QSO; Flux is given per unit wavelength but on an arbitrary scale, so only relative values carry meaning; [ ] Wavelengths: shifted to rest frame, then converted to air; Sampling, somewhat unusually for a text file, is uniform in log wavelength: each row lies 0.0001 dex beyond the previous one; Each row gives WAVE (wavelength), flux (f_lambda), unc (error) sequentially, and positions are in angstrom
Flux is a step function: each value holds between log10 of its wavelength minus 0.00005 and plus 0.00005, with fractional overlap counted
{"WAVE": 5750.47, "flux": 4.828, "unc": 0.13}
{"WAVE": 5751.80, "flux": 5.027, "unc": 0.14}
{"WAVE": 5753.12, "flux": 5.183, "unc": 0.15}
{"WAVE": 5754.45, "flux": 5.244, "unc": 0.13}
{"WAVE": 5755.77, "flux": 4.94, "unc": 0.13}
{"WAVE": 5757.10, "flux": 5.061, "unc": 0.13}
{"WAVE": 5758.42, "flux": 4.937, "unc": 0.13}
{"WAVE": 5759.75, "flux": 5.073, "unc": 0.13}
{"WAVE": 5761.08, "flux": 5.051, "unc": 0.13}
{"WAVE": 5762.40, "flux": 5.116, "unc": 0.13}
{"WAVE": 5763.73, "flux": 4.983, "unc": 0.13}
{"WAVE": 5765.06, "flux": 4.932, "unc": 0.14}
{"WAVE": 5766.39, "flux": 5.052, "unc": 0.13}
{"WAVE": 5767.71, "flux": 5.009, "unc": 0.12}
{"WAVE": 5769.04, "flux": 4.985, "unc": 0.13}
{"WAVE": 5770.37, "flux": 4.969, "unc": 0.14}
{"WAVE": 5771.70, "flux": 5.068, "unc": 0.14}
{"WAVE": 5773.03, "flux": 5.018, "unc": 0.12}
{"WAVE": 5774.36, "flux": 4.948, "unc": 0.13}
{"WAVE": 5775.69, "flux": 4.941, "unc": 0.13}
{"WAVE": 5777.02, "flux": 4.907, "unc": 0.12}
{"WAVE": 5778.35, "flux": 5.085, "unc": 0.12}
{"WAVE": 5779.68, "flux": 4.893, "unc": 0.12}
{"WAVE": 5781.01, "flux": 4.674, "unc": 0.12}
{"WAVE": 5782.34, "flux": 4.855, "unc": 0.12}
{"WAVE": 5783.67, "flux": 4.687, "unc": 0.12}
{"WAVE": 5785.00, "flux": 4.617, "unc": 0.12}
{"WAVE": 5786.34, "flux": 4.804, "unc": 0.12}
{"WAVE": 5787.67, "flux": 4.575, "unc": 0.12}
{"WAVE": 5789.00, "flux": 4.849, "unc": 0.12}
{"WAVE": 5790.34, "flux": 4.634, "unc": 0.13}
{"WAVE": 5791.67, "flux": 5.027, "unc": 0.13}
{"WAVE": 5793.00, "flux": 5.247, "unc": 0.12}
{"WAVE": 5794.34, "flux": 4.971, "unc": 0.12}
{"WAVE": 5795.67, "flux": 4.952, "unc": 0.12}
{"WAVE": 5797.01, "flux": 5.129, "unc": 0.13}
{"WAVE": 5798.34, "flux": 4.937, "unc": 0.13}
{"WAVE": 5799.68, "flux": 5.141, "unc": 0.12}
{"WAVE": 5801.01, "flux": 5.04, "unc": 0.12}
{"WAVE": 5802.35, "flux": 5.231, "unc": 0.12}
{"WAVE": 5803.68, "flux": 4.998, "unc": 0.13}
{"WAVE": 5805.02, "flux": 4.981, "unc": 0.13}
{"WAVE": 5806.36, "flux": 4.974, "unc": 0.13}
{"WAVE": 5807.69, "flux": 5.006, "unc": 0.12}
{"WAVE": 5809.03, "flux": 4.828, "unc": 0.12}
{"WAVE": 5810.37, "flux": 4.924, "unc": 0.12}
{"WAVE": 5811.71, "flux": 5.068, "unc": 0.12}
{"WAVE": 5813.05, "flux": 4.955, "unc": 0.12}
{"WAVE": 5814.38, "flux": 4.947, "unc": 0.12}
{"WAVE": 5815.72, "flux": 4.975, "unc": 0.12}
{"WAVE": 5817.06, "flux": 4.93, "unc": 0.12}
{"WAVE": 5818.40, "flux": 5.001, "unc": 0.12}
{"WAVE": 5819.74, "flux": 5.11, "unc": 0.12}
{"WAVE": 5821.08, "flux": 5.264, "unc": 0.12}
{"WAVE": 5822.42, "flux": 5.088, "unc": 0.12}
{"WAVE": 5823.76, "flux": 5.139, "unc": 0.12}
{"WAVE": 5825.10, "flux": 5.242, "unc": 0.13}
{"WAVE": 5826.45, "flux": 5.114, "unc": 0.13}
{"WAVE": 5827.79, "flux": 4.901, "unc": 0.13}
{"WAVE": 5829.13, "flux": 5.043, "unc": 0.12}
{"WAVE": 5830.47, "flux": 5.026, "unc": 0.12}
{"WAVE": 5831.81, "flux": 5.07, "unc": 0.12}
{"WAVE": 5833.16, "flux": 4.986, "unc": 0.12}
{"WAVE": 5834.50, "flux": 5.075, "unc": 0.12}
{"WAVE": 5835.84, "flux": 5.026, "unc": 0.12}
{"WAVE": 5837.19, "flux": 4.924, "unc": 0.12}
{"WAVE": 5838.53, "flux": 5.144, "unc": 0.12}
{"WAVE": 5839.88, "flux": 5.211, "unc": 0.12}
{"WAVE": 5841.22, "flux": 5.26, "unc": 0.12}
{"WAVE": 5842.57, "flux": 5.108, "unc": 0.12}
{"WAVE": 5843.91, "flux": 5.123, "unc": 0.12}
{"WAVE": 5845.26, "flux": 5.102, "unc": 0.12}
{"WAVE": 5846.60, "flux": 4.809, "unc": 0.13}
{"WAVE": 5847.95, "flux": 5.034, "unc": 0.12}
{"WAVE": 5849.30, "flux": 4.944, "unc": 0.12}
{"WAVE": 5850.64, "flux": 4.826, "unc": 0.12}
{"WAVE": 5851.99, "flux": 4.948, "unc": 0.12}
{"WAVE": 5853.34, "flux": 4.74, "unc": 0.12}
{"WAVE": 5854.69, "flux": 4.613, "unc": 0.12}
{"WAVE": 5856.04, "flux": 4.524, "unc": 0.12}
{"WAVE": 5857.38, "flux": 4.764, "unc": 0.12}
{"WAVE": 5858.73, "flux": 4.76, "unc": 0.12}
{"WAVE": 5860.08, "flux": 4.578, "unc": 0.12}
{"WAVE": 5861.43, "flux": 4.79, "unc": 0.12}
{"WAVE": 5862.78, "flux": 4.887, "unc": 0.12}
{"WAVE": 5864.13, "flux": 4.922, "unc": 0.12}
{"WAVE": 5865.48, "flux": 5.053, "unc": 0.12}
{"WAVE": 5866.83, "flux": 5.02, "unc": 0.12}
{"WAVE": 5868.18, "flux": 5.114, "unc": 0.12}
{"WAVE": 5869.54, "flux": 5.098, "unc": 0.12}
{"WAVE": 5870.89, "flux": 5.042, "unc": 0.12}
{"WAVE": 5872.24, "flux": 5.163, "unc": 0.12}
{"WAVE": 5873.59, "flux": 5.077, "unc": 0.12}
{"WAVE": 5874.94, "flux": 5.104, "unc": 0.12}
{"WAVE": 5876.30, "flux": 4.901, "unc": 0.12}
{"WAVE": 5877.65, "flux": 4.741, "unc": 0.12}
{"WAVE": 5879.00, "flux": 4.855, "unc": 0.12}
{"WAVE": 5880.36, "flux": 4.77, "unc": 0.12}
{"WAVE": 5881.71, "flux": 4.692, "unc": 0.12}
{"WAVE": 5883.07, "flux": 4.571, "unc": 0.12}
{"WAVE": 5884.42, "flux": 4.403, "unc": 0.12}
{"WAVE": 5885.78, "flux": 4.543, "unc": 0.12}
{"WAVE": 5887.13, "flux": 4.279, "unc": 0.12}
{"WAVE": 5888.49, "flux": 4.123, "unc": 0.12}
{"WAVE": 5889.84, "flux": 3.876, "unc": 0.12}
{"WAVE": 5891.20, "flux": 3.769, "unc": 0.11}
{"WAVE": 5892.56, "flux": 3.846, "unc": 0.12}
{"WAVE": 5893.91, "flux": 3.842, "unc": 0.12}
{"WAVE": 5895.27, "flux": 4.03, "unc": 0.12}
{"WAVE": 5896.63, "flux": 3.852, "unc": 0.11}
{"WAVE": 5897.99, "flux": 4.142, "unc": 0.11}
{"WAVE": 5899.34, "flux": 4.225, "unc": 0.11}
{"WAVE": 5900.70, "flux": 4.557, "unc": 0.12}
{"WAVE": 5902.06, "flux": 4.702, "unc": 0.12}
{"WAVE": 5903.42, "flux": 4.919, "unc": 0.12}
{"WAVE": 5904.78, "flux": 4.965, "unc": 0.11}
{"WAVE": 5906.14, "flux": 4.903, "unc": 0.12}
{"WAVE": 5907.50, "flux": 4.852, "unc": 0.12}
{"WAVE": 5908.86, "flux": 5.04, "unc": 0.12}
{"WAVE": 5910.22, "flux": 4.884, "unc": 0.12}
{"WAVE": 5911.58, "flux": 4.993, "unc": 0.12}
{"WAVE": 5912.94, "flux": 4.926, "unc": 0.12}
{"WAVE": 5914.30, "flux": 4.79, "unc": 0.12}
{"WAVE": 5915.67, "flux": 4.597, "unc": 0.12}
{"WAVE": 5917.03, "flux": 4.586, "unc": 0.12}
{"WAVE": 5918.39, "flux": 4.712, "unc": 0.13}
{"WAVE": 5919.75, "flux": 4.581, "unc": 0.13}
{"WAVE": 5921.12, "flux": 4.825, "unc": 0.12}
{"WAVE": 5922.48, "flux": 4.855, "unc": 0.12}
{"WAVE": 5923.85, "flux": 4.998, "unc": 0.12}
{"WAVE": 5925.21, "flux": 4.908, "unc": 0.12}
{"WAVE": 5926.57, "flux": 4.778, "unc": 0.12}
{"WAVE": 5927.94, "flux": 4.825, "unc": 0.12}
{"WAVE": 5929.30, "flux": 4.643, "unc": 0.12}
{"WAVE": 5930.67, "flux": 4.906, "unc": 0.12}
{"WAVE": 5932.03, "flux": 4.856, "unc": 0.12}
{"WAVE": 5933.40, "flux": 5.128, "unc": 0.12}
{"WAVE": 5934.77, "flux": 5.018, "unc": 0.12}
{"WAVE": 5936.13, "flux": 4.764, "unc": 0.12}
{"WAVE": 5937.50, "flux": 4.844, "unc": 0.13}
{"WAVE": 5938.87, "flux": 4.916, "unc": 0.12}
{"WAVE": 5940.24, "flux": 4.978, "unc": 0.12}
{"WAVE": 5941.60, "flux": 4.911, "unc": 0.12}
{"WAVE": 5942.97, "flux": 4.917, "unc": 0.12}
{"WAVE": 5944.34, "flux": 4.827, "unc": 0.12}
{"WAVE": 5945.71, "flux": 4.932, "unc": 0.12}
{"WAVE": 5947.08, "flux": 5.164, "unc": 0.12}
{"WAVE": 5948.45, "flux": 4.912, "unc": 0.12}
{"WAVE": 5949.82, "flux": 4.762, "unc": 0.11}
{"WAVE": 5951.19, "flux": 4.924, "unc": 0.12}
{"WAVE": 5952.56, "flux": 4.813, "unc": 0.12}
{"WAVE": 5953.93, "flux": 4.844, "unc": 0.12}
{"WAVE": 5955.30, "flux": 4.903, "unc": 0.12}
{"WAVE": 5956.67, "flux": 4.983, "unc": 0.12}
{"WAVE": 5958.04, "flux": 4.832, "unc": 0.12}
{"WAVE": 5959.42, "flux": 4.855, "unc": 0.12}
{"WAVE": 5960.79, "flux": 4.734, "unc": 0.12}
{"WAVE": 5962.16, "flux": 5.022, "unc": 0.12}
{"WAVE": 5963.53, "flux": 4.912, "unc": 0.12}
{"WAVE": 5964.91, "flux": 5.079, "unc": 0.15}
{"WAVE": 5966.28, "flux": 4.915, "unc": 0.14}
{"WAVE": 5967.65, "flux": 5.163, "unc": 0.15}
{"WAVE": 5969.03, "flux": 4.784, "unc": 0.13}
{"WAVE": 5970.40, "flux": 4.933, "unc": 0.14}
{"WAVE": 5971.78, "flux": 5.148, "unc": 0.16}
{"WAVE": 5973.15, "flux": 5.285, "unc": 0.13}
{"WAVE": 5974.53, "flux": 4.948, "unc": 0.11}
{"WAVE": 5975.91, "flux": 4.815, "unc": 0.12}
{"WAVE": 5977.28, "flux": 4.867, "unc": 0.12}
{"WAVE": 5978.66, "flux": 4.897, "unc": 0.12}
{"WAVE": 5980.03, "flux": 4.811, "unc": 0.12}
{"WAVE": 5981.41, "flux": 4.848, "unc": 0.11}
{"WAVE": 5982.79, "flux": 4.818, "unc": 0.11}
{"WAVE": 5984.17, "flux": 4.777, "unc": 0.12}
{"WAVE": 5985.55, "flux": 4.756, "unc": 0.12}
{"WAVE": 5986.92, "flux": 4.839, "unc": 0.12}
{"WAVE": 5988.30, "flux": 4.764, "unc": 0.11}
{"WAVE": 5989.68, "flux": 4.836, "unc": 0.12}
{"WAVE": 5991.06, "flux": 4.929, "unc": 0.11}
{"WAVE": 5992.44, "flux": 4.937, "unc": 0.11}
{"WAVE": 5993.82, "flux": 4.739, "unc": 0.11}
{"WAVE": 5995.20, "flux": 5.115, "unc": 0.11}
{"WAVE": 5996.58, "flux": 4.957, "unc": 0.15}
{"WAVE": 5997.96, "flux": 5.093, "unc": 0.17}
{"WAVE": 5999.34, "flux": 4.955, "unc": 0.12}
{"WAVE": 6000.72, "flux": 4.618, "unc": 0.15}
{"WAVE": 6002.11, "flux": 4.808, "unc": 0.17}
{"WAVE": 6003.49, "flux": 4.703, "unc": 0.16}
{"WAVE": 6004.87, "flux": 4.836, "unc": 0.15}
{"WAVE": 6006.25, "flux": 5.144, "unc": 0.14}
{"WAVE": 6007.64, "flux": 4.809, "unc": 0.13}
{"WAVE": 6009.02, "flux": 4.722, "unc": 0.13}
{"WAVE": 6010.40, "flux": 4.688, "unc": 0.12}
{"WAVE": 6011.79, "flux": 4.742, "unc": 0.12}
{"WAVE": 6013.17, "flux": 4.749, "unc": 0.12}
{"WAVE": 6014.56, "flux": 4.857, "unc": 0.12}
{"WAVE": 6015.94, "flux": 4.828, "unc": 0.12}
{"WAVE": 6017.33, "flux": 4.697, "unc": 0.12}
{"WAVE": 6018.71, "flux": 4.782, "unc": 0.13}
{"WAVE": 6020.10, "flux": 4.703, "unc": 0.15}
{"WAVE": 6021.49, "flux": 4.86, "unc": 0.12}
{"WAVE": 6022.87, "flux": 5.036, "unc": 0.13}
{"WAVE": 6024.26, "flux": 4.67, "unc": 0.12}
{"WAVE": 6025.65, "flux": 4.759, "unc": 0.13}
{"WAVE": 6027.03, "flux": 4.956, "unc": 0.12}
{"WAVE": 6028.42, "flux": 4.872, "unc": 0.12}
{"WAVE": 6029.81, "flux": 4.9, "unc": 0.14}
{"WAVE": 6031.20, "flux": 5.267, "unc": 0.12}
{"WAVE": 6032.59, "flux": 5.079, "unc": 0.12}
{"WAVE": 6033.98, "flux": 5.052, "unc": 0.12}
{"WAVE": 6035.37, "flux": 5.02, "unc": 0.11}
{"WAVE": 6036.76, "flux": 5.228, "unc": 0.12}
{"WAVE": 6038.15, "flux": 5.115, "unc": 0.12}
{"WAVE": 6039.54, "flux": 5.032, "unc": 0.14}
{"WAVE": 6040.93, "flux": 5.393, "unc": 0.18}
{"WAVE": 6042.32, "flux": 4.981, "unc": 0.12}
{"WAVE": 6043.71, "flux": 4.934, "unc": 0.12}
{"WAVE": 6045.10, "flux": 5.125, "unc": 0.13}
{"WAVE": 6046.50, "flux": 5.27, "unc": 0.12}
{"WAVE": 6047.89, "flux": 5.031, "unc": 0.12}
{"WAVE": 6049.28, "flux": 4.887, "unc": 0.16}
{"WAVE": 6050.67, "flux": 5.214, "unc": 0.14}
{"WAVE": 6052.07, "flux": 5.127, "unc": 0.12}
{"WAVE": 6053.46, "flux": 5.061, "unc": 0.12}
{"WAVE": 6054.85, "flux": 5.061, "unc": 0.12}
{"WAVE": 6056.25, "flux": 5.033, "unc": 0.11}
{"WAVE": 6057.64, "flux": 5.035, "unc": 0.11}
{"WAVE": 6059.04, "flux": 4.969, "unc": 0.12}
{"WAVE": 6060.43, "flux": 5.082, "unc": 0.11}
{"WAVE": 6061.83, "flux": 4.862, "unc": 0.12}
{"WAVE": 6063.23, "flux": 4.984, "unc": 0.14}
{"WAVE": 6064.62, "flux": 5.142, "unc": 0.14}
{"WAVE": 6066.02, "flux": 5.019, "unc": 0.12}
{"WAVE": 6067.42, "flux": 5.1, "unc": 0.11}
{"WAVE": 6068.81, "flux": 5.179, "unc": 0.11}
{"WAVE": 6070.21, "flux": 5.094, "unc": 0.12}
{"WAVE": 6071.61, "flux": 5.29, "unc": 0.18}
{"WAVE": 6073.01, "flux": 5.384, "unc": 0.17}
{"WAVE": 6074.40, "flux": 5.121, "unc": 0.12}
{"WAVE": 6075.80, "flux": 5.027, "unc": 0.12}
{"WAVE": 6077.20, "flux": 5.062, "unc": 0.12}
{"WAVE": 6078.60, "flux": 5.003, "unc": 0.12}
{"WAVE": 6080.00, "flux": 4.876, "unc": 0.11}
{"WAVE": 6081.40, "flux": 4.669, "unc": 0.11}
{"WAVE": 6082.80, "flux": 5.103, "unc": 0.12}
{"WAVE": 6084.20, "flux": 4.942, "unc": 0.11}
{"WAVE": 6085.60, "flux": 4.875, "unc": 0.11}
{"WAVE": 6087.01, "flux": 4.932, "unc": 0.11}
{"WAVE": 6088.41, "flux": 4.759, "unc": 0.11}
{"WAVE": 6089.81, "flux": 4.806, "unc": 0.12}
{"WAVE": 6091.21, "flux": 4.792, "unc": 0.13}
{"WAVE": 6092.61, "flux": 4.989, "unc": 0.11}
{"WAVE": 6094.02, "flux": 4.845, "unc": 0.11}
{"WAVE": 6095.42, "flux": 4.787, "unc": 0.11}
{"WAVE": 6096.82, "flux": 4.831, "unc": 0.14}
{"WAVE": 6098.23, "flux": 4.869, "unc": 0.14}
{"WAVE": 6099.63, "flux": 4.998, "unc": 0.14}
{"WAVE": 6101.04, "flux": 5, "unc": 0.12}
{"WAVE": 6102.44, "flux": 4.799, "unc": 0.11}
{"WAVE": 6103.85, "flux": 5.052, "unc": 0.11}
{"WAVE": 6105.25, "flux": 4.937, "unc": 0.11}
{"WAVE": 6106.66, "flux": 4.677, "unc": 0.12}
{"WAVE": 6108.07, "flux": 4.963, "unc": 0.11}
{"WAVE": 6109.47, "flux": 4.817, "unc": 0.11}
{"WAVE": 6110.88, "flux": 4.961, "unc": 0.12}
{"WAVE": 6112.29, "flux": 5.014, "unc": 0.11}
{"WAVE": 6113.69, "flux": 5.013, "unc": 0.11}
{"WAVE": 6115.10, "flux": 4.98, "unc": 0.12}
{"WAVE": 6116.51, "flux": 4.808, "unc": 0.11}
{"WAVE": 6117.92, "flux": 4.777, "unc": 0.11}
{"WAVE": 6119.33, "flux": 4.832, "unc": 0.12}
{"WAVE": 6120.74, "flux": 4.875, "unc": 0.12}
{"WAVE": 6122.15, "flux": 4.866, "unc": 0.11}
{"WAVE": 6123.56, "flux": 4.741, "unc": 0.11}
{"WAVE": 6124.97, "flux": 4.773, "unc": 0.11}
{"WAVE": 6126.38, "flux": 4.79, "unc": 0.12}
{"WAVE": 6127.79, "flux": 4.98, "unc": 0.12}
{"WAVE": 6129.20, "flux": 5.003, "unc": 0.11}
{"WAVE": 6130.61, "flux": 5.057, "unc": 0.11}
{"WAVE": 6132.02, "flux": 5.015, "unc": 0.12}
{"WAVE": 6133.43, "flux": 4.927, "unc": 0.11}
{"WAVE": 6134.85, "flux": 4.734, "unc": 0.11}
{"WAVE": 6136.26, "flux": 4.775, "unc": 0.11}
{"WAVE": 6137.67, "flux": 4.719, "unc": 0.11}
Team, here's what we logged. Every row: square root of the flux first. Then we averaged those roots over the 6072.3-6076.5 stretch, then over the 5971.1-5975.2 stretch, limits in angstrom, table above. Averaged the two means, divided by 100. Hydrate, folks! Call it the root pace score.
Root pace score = 0.0227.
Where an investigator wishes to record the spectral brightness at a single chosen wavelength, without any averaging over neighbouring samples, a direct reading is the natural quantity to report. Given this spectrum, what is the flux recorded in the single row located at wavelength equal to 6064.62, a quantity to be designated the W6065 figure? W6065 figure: 5.142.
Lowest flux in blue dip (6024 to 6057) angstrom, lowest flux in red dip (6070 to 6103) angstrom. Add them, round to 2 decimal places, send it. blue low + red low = 9.34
